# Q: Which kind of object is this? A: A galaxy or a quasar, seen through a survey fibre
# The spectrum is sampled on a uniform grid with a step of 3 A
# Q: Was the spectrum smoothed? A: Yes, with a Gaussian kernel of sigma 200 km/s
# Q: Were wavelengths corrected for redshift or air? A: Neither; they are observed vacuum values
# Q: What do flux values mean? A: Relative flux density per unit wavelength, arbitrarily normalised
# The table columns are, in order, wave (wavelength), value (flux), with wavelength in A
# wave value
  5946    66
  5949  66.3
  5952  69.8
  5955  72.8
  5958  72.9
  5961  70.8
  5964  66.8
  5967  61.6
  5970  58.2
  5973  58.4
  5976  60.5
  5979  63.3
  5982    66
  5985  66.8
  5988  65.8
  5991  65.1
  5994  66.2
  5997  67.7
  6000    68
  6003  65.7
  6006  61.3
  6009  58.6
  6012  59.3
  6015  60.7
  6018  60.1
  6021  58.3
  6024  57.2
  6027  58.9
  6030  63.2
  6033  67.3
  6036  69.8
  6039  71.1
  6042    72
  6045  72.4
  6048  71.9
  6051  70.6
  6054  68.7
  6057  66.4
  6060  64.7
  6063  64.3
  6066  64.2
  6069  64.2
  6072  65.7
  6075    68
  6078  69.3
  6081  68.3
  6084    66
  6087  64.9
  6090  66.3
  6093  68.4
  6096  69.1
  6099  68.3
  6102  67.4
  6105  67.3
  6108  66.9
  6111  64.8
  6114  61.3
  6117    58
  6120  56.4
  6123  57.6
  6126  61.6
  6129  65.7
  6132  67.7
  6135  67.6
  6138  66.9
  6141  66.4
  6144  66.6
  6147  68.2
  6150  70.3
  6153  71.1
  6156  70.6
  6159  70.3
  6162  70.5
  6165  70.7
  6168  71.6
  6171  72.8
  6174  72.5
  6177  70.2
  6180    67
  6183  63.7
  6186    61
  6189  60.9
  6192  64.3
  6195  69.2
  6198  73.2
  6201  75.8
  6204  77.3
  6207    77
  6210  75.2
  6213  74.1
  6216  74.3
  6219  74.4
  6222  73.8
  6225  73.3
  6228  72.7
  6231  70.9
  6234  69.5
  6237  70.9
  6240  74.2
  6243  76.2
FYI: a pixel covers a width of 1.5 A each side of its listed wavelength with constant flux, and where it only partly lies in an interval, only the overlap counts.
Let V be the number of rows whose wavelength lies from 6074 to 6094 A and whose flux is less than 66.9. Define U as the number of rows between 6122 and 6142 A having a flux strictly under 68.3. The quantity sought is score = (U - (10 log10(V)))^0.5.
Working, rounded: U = 7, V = 3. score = 1.5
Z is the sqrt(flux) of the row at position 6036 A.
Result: 8.35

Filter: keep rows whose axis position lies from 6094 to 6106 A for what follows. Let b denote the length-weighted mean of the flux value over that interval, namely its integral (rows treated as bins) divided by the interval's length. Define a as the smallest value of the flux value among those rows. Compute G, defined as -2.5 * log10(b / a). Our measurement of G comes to -0.012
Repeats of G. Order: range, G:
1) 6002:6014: -0.044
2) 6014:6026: -0.034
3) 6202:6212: -0.016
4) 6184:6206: -0.134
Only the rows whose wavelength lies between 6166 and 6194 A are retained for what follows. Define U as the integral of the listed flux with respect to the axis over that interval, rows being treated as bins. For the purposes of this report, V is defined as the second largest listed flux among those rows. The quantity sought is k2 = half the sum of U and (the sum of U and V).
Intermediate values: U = 1882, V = 72.5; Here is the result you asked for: 1918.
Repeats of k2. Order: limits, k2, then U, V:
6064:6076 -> 817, 784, 65.7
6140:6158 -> 1277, 1242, 70.6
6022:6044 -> 1479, 1444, 71.1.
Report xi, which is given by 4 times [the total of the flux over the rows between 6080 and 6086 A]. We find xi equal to 537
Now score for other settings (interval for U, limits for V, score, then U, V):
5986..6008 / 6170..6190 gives 1.5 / 7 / 3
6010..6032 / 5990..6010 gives 0.1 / 7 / 5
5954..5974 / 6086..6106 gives 1.0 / 4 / 2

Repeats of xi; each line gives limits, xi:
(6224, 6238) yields 1429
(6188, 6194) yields 501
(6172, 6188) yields 1338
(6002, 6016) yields 1222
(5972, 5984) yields 993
